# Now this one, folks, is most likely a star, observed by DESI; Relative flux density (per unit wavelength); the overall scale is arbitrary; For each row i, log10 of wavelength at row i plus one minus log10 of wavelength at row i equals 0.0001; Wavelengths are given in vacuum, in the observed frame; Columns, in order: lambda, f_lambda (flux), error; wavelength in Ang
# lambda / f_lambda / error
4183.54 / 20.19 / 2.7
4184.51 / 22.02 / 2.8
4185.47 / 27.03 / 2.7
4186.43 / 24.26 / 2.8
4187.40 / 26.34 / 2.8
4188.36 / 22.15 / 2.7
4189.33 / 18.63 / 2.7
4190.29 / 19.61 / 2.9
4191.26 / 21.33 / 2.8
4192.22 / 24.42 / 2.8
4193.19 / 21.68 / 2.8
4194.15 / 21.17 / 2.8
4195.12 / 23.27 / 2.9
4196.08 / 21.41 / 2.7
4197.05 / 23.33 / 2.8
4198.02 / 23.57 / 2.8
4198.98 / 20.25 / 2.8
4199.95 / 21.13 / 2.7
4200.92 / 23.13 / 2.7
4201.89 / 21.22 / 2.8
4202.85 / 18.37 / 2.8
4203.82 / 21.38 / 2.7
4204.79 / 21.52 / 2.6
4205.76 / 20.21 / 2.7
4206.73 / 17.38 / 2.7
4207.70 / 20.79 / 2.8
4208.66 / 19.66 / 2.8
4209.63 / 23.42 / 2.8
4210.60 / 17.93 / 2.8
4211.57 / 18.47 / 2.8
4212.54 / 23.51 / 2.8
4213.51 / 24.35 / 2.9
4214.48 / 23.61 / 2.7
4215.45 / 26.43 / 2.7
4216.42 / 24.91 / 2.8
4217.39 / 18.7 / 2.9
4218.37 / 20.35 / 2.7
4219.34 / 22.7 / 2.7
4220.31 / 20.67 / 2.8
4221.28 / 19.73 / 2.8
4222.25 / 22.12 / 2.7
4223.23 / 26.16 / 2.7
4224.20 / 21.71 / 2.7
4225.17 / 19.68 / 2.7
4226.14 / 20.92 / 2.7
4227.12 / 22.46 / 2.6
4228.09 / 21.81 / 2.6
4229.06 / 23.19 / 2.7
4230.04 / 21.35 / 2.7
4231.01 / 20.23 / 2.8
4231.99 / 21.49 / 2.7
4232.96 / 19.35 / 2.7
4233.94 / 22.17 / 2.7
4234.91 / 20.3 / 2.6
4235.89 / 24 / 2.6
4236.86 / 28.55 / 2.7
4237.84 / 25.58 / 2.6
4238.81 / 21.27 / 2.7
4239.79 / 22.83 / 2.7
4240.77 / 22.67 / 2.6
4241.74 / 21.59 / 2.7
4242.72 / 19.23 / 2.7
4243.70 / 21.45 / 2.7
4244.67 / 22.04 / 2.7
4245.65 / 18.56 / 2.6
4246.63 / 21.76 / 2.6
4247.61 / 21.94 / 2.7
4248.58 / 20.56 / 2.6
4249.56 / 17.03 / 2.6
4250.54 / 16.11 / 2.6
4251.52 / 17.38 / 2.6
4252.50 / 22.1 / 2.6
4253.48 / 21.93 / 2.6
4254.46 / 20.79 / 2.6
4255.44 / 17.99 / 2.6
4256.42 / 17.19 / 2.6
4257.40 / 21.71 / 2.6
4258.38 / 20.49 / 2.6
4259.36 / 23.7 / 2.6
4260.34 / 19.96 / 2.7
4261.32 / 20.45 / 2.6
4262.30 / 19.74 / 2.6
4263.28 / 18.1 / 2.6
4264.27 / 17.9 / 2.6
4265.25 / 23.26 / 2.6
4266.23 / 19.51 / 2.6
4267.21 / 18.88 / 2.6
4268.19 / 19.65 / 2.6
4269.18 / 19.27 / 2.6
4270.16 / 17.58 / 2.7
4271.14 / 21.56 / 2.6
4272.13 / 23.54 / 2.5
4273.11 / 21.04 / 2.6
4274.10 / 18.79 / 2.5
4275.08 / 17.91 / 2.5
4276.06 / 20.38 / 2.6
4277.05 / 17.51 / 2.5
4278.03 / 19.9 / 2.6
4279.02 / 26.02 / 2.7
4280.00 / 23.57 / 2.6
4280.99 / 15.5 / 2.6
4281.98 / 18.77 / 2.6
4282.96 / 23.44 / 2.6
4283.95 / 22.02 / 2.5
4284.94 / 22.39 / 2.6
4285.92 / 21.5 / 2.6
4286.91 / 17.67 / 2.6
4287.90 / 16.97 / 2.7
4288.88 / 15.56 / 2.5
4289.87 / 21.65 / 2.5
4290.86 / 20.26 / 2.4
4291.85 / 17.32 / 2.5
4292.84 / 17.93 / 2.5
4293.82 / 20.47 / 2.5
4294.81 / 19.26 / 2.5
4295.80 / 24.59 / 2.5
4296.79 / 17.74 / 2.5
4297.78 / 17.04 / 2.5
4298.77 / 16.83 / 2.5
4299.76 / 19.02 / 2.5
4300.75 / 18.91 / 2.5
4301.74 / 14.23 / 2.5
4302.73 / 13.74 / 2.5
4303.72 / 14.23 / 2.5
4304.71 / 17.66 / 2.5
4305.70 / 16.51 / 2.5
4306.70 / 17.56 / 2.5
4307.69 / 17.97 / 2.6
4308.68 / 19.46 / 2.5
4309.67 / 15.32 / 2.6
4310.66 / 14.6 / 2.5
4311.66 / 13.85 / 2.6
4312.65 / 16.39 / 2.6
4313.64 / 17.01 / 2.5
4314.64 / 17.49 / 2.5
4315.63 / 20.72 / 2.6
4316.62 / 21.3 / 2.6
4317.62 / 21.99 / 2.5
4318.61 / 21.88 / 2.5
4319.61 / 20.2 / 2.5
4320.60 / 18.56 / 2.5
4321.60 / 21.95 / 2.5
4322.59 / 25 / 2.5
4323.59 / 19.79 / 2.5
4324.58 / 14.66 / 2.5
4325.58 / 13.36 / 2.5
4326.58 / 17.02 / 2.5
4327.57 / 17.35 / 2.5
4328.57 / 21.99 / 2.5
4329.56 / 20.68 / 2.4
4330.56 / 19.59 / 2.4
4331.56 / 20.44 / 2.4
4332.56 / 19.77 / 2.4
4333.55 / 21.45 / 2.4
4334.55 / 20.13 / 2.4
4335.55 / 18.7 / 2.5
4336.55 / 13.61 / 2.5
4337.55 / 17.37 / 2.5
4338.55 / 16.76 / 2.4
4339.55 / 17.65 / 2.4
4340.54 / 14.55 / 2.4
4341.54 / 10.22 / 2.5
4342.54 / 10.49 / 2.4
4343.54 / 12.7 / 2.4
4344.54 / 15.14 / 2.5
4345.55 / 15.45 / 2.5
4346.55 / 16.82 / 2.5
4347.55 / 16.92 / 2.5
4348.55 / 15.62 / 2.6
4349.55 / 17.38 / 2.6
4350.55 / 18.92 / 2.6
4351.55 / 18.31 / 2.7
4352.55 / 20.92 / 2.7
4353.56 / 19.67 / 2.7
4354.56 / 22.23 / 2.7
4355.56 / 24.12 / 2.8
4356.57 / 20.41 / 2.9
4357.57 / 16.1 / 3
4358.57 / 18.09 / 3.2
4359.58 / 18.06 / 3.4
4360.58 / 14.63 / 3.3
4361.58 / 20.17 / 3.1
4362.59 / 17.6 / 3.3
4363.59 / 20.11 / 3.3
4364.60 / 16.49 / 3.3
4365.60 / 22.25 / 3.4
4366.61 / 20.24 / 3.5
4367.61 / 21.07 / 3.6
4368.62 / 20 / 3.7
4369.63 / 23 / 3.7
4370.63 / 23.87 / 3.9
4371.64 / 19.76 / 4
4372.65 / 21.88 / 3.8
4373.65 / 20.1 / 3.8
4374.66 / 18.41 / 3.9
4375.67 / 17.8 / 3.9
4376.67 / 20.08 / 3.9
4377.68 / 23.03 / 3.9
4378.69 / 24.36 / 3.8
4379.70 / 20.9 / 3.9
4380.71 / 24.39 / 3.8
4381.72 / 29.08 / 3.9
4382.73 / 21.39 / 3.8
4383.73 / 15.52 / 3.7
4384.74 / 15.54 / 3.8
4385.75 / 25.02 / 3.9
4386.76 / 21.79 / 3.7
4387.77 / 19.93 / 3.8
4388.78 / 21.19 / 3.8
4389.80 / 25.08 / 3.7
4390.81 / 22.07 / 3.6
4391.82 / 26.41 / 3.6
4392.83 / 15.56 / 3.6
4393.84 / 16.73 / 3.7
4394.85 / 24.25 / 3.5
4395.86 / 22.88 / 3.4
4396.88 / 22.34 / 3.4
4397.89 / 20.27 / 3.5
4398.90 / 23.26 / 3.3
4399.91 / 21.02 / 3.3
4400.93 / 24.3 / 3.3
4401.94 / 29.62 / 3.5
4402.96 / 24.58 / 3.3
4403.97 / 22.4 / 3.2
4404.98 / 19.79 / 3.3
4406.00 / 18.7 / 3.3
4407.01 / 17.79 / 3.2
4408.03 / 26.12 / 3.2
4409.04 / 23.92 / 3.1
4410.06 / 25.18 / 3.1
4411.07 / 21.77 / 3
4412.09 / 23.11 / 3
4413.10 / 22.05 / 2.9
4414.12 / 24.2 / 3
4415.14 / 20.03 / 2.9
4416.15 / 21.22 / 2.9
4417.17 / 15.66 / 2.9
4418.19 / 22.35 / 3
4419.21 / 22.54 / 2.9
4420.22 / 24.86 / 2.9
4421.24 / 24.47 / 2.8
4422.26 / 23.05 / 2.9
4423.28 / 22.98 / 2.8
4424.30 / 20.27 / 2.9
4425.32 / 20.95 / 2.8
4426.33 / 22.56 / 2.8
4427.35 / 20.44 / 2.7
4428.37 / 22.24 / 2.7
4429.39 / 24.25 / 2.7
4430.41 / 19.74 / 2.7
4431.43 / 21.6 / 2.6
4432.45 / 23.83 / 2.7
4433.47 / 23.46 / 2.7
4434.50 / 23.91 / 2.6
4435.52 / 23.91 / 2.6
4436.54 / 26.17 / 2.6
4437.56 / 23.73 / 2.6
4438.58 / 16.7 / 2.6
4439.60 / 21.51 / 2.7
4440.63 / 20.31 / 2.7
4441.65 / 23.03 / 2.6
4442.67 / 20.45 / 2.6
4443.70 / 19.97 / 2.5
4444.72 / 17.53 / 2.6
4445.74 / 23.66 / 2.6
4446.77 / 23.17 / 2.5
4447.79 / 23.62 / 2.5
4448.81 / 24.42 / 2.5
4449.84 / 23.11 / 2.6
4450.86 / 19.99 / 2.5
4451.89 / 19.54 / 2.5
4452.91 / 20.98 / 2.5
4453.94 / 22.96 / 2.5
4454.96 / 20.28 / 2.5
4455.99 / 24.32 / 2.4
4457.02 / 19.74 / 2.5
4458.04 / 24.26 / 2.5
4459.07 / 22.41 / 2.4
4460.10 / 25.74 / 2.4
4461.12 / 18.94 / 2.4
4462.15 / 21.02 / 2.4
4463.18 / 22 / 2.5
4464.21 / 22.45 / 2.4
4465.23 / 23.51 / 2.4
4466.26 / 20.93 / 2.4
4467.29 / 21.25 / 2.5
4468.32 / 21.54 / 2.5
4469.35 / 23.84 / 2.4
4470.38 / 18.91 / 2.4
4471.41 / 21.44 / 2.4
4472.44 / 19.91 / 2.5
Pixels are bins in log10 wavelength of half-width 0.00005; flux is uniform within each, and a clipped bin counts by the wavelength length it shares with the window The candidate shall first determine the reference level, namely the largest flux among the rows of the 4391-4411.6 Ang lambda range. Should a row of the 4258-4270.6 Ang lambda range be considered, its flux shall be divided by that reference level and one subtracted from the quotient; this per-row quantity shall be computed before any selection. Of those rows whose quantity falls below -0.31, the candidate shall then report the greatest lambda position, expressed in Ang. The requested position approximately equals 4270.16 Ang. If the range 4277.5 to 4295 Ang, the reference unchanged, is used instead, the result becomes 4294.81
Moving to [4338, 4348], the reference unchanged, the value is 4347.55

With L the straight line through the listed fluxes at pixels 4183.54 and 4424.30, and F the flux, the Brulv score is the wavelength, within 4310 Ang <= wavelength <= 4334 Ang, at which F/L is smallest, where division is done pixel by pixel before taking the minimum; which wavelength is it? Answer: 4325.58 Ang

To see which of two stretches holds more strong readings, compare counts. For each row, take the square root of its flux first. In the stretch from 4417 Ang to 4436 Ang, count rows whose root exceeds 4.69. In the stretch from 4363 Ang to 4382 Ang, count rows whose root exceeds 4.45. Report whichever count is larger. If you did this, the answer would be 15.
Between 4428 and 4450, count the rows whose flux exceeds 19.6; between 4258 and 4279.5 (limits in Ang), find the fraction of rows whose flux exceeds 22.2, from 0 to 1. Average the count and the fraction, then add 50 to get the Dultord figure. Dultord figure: 60.1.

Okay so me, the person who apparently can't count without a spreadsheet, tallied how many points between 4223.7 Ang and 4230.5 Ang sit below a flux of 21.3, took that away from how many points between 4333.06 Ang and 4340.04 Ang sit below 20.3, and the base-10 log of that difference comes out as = 0.6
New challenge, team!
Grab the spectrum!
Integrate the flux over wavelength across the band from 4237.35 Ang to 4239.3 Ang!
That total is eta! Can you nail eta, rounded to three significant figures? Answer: 45.7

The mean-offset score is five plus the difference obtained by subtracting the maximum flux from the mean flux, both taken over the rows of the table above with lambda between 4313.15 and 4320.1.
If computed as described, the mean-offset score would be 3.1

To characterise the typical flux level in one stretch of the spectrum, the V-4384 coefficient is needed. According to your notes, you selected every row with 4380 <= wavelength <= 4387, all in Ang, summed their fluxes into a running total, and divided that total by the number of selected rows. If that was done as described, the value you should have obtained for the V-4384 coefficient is 21.8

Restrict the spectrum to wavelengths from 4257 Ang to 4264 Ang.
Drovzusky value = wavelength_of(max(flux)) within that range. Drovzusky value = 4259.36 Ang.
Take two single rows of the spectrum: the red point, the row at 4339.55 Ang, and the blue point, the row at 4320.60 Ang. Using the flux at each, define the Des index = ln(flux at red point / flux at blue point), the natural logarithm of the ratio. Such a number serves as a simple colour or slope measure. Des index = -0.050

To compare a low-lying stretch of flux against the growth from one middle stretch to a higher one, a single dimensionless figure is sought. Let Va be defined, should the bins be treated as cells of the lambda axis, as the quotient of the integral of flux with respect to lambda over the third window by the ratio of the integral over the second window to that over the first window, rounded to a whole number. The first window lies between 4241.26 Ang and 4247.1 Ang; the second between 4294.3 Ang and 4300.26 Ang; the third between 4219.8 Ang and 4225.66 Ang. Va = 136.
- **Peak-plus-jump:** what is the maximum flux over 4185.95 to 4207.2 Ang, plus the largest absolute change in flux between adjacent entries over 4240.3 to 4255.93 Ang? 31.1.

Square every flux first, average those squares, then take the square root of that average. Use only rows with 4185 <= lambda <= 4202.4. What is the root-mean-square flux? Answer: 22.5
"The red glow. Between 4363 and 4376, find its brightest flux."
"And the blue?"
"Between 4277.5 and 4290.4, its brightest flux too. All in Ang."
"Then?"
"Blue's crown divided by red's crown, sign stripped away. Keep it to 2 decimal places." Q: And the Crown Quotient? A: 1.09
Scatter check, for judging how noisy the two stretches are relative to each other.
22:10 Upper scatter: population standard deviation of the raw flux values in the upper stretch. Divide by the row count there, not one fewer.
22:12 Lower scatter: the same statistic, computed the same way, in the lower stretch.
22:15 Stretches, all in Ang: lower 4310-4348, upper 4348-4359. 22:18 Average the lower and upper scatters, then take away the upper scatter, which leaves 0.5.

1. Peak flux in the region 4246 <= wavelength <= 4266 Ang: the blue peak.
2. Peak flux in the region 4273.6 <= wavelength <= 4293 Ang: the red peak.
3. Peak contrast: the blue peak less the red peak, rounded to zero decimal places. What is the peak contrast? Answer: -2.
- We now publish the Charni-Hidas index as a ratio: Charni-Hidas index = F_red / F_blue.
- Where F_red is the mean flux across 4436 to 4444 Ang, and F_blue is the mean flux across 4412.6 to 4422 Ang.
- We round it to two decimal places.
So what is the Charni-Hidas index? 0.98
